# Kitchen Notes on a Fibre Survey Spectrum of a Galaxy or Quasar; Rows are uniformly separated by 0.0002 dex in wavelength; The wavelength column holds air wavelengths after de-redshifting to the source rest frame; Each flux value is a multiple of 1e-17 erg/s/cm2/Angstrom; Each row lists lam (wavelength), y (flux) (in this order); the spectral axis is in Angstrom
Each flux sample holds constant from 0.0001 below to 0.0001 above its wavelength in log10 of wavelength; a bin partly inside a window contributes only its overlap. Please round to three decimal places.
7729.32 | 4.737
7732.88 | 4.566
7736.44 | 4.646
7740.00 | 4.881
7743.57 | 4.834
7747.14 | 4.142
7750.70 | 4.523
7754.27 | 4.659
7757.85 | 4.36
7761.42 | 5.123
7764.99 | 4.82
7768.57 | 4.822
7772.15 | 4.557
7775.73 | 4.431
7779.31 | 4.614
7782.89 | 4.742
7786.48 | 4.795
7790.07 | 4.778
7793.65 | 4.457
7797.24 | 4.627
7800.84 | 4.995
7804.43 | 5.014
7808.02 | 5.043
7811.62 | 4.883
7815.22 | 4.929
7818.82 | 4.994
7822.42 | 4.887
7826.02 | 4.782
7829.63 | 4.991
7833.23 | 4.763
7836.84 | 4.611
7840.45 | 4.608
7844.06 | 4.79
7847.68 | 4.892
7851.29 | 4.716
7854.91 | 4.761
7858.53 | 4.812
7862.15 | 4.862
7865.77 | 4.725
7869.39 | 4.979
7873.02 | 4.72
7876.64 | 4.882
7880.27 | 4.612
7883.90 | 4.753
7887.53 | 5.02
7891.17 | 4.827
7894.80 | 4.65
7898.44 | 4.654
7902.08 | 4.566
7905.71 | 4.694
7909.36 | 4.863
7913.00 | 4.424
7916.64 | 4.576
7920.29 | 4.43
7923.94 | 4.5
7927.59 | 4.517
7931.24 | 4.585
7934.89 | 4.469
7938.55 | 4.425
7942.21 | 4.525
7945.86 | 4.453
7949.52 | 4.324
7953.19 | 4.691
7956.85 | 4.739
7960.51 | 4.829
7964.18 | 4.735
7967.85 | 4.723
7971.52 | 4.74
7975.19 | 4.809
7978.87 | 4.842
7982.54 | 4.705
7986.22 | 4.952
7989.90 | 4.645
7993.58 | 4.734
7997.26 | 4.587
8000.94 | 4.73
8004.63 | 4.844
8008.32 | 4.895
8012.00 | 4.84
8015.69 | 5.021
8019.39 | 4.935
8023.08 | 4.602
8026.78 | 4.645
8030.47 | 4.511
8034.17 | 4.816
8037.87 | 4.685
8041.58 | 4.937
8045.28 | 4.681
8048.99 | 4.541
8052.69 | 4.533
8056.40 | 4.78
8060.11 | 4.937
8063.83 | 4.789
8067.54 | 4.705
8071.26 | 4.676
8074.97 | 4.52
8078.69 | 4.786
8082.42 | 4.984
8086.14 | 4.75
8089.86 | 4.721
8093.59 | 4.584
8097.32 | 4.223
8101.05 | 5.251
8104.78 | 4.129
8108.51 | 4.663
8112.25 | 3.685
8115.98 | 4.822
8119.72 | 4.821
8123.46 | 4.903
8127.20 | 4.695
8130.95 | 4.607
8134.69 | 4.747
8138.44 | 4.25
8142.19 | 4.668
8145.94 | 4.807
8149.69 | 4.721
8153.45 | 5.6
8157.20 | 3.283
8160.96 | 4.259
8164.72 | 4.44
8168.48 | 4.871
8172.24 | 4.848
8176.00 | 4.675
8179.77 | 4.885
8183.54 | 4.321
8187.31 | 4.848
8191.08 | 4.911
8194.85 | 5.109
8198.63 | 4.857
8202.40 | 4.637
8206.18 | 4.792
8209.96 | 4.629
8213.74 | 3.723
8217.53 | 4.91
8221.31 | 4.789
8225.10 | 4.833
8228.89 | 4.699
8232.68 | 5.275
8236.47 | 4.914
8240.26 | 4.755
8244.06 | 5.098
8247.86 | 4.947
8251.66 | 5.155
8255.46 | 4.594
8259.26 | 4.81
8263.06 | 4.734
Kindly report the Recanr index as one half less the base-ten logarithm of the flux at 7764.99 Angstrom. -0.183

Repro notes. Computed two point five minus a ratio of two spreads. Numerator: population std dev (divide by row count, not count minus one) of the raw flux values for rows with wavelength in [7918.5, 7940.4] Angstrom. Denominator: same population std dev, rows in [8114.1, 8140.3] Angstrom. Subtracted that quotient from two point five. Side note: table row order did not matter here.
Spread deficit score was 2.23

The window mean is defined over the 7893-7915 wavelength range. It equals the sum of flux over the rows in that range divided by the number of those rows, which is 4.64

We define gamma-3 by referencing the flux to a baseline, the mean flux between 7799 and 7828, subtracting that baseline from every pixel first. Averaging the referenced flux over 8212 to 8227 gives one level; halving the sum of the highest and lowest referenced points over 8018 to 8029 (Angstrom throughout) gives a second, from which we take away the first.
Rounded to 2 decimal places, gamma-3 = 0.20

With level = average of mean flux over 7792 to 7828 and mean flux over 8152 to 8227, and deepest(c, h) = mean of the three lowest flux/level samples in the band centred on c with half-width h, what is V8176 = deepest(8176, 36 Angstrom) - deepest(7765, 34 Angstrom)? -0.075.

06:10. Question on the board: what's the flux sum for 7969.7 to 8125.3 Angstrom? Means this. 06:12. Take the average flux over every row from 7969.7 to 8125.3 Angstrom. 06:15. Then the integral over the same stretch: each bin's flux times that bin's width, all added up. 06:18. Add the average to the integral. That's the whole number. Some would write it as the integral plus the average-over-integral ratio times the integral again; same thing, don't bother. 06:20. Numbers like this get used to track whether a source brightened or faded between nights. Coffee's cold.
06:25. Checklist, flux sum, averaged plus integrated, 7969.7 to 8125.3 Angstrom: 738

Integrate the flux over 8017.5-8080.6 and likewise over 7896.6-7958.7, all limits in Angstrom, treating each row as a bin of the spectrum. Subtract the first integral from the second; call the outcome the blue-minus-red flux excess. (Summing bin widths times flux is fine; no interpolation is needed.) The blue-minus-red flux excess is -14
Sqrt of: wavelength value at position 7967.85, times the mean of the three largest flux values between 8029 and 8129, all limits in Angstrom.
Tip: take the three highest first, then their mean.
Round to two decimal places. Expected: 4.89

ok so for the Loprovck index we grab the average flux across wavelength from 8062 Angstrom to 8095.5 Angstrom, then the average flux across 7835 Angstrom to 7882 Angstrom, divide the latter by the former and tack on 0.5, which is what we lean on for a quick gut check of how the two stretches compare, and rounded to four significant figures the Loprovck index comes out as 1.509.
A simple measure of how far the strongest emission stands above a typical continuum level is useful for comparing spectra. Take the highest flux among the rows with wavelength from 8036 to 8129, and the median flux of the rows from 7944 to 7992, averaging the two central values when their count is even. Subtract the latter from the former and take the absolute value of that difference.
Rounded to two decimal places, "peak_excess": 0.52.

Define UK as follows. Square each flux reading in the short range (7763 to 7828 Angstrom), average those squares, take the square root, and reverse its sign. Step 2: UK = -4.79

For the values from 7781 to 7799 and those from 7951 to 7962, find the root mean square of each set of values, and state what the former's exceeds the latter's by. -0.07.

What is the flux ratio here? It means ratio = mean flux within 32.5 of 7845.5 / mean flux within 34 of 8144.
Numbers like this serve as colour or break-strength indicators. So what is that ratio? 1.05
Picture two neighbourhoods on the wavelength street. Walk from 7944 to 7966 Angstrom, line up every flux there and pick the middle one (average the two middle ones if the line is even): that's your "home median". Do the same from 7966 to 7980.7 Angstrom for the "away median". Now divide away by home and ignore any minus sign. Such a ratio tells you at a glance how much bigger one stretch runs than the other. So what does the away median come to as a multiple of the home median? 1.013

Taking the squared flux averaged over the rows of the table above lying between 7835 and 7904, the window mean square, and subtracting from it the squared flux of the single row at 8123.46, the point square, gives -1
